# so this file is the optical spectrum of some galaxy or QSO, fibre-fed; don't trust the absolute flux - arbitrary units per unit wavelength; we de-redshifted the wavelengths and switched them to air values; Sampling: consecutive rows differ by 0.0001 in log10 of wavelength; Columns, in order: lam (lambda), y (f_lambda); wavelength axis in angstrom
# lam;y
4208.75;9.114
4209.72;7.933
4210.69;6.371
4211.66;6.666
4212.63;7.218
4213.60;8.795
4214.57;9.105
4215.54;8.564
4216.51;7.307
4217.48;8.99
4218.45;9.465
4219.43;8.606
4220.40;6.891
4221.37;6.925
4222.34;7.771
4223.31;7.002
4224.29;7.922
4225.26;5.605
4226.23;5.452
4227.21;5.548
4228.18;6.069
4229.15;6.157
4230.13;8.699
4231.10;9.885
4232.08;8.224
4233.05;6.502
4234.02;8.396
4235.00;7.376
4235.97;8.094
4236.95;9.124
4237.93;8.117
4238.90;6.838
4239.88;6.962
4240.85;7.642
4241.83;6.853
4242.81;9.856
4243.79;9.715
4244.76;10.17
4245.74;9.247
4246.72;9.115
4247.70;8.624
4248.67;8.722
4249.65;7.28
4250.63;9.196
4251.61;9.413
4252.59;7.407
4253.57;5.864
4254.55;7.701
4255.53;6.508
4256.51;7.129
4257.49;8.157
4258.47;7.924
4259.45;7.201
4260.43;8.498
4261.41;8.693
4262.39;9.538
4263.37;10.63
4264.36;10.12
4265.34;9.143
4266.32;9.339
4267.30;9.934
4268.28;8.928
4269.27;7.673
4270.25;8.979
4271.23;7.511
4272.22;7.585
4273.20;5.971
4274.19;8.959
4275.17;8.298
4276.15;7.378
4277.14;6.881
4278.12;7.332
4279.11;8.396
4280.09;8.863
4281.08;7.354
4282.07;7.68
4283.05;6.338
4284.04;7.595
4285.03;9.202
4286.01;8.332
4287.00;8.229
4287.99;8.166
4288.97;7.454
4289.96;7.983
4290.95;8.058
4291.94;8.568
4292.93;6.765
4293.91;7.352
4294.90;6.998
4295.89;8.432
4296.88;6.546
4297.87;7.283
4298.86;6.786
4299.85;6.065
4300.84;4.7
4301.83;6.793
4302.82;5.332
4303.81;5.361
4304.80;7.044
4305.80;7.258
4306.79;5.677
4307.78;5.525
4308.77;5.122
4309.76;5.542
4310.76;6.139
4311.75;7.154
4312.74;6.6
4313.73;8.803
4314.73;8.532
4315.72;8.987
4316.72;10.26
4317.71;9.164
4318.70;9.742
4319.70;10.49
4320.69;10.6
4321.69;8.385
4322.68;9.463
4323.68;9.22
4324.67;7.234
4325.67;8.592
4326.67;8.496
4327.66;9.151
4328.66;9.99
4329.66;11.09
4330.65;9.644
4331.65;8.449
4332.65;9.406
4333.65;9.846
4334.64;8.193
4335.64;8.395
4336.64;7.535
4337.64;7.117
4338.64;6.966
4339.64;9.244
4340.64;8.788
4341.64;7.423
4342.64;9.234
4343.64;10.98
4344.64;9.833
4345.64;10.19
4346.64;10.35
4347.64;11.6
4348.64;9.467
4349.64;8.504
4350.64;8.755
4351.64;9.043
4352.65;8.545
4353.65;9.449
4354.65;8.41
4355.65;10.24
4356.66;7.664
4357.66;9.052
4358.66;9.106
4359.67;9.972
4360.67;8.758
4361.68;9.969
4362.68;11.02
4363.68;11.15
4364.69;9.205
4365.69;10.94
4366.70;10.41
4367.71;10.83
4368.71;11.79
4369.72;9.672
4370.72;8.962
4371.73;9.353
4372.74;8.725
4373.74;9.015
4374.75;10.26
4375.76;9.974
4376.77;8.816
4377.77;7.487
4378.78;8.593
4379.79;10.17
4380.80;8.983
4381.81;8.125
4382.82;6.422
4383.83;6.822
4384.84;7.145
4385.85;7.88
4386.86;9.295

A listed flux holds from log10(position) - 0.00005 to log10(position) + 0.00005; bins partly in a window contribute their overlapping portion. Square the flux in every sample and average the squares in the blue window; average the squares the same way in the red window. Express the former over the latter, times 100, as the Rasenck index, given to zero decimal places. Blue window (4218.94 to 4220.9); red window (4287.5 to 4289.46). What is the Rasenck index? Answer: 99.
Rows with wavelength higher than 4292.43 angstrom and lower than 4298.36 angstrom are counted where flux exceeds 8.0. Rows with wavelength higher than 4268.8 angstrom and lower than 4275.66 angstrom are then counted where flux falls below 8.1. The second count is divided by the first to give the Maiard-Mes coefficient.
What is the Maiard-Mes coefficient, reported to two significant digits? 4.0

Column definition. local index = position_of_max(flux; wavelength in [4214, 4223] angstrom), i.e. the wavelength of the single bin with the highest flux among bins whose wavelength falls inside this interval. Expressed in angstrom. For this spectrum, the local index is 4218.45 angstrom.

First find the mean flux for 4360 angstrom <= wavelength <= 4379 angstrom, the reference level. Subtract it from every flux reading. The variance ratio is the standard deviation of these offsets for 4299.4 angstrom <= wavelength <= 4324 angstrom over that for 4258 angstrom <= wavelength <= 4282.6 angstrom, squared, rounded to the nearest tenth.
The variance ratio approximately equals 2.9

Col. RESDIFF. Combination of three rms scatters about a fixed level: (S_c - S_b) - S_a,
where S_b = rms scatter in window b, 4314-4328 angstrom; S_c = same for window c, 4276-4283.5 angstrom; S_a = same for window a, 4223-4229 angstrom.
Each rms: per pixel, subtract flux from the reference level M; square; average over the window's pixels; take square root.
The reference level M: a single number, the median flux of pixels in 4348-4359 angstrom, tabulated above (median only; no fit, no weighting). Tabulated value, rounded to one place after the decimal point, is -2.1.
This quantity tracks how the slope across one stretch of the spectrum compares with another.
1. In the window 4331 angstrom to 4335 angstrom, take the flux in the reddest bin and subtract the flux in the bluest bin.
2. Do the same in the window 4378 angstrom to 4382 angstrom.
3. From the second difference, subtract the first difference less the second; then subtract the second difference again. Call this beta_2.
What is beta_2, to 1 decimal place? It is -0.2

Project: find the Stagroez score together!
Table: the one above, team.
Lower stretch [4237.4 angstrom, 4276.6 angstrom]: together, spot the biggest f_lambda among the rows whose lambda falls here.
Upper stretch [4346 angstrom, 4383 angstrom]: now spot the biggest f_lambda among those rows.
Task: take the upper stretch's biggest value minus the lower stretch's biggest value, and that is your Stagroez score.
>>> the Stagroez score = 1.2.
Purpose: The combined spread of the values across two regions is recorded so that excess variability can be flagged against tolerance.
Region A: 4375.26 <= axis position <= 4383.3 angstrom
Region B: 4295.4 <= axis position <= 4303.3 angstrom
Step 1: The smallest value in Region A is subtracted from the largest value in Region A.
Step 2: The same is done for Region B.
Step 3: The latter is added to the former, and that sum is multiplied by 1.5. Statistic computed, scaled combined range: 11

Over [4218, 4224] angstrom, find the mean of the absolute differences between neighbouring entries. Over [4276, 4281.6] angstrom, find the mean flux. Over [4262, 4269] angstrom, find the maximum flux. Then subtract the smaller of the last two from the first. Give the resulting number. -6.9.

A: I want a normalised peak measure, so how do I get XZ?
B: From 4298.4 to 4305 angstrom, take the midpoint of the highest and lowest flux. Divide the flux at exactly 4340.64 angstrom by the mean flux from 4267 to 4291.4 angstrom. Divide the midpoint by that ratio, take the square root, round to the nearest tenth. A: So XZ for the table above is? 2.3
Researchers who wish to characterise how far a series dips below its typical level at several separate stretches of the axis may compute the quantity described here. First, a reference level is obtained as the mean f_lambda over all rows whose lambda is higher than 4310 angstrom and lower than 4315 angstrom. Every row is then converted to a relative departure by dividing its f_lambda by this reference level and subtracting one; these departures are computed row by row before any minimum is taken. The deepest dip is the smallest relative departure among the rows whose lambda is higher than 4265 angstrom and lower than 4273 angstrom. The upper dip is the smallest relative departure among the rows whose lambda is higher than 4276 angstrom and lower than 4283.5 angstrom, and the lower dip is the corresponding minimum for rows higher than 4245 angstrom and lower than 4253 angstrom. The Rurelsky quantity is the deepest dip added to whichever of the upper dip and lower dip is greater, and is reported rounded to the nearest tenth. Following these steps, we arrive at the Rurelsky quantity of 0.0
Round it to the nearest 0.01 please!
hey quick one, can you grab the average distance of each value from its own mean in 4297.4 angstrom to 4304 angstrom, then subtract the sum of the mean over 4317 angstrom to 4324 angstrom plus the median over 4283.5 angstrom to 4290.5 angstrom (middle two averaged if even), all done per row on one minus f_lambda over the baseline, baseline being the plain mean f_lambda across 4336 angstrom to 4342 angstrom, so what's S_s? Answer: 0.36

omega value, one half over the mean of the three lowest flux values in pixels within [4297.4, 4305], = 0.097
